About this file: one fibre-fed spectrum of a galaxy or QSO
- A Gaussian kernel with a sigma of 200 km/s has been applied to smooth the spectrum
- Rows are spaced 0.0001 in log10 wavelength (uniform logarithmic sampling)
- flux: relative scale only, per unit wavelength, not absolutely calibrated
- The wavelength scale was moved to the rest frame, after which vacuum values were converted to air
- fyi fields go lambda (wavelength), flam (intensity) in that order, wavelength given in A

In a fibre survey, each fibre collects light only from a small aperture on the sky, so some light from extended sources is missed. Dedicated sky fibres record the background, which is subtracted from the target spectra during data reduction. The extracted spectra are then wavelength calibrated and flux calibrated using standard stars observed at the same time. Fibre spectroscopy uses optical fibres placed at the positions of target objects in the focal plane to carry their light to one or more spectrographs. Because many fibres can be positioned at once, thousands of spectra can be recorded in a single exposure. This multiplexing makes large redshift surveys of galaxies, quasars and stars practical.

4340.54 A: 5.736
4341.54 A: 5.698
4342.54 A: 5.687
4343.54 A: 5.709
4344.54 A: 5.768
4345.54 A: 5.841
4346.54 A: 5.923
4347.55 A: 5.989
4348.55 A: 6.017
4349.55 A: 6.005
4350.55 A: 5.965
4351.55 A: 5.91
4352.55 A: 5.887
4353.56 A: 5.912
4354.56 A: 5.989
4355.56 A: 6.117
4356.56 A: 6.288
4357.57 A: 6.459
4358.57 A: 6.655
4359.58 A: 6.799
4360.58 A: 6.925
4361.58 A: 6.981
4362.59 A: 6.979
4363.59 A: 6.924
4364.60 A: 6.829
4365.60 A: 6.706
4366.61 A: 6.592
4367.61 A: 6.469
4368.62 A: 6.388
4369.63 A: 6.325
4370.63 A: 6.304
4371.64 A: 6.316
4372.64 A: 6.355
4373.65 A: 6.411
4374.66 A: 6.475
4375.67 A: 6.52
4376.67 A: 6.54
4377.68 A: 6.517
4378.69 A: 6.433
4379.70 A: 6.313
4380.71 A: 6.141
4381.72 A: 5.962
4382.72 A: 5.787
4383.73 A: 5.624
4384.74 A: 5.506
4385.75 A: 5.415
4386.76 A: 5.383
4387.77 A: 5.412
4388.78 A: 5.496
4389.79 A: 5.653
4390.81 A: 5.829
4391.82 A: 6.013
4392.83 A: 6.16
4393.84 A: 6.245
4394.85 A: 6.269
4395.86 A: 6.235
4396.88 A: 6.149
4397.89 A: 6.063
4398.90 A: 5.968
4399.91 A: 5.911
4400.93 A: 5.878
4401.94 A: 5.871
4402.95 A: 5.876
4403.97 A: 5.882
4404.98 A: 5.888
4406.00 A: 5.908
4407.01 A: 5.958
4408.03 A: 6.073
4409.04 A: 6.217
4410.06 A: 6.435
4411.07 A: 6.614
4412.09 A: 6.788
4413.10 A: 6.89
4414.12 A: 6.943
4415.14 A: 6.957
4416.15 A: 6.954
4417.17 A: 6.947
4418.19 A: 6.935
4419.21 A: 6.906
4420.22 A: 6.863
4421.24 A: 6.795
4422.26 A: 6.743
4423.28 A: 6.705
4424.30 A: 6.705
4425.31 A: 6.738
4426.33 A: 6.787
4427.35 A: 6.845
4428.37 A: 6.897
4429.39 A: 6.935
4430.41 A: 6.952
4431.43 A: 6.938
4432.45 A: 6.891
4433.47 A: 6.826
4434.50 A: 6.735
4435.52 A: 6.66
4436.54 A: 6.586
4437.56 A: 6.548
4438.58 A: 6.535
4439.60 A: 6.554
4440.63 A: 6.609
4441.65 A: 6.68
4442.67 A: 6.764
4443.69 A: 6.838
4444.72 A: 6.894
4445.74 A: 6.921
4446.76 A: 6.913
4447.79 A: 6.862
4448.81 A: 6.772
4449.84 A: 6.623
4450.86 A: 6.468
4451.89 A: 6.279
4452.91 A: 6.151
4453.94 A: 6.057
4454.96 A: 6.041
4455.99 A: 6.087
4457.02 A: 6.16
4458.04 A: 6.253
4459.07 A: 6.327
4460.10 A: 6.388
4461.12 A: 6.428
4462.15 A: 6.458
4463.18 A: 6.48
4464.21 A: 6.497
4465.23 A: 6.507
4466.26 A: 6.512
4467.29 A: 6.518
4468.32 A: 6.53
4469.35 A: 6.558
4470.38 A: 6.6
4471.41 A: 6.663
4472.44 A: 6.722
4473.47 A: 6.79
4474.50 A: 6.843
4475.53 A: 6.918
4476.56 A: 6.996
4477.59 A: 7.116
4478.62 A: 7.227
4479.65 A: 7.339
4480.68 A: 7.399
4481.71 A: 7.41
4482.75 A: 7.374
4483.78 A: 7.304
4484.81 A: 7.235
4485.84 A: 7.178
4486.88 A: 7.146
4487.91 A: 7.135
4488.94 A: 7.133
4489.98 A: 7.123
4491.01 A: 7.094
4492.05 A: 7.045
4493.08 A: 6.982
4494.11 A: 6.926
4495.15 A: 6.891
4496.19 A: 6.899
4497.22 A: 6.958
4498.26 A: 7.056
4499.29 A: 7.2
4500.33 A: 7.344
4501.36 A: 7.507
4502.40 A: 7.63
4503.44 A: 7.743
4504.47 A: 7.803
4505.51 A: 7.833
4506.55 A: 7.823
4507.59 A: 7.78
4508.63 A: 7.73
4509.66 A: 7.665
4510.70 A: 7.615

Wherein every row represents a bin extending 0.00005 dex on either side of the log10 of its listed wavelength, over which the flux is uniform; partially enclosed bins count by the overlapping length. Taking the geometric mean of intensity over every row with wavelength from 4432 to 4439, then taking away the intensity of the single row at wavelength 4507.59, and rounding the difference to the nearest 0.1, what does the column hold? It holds -1.1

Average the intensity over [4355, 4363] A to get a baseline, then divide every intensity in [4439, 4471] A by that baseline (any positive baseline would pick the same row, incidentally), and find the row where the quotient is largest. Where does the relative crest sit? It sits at 4445.74 A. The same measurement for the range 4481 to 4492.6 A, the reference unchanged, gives 4481.71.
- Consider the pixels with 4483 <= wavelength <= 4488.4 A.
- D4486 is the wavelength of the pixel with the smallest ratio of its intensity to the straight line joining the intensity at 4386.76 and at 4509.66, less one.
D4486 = 4487.91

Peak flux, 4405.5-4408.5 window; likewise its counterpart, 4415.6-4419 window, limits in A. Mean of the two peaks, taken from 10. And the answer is 3.49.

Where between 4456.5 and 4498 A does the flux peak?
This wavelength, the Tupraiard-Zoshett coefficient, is 4481.71 A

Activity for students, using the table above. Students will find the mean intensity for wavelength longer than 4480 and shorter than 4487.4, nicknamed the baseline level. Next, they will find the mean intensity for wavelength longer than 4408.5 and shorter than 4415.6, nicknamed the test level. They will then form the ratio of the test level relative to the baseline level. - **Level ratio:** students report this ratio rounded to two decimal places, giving 0.92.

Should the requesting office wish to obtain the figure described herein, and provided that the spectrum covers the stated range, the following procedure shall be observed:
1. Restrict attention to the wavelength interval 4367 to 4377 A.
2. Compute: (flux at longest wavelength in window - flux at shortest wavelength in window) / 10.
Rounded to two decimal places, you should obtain 0.01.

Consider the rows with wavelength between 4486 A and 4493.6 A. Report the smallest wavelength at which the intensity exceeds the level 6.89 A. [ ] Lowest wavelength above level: 4486.88 A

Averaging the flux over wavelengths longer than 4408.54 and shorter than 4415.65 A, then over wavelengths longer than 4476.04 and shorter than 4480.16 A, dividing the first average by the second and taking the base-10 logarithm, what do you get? -0.030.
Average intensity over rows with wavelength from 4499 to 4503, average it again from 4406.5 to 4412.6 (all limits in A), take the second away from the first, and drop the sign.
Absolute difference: 1.1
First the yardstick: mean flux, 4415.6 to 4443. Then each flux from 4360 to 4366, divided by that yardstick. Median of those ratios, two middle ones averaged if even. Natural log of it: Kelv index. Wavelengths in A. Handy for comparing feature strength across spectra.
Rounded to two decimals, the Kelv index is 0.02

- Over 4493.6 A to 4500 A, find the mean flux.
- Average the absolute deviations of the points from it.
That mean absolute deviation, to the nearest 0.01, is 0.09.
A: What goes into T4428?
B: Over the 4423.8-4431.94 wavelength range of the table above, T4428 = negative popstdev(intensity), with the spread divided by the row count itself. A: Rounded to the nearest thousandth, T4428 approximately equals -0.090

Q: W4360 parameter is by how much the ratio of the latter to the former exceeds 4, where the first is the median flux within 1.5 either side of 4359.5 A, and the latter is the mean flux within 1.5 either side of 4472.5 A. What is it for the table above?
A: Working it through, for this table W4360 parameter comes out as -3.01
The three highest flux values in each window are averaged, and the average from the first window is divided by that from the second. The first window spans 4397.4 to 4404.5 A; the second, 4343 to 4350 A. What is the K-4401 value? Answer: 1.00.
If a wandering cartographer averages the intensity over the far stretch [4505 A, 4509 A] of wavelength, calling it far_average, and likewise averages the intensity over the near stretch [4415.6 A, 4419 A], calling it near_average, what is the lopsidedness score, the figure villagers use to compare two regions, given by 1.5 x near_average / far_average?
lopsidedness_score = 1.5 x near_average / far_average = 1.34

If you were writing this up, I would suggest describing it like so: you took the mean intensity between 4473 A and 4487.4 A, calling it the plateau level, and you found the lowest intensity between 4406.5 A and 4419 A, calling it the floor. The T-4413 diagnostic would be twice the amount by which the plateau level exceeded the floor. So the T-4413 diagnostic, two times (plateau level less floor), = 2.4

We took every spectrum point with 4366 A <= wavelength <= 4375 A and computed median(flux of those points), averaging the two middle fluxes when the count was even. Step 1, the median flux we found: 6.4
